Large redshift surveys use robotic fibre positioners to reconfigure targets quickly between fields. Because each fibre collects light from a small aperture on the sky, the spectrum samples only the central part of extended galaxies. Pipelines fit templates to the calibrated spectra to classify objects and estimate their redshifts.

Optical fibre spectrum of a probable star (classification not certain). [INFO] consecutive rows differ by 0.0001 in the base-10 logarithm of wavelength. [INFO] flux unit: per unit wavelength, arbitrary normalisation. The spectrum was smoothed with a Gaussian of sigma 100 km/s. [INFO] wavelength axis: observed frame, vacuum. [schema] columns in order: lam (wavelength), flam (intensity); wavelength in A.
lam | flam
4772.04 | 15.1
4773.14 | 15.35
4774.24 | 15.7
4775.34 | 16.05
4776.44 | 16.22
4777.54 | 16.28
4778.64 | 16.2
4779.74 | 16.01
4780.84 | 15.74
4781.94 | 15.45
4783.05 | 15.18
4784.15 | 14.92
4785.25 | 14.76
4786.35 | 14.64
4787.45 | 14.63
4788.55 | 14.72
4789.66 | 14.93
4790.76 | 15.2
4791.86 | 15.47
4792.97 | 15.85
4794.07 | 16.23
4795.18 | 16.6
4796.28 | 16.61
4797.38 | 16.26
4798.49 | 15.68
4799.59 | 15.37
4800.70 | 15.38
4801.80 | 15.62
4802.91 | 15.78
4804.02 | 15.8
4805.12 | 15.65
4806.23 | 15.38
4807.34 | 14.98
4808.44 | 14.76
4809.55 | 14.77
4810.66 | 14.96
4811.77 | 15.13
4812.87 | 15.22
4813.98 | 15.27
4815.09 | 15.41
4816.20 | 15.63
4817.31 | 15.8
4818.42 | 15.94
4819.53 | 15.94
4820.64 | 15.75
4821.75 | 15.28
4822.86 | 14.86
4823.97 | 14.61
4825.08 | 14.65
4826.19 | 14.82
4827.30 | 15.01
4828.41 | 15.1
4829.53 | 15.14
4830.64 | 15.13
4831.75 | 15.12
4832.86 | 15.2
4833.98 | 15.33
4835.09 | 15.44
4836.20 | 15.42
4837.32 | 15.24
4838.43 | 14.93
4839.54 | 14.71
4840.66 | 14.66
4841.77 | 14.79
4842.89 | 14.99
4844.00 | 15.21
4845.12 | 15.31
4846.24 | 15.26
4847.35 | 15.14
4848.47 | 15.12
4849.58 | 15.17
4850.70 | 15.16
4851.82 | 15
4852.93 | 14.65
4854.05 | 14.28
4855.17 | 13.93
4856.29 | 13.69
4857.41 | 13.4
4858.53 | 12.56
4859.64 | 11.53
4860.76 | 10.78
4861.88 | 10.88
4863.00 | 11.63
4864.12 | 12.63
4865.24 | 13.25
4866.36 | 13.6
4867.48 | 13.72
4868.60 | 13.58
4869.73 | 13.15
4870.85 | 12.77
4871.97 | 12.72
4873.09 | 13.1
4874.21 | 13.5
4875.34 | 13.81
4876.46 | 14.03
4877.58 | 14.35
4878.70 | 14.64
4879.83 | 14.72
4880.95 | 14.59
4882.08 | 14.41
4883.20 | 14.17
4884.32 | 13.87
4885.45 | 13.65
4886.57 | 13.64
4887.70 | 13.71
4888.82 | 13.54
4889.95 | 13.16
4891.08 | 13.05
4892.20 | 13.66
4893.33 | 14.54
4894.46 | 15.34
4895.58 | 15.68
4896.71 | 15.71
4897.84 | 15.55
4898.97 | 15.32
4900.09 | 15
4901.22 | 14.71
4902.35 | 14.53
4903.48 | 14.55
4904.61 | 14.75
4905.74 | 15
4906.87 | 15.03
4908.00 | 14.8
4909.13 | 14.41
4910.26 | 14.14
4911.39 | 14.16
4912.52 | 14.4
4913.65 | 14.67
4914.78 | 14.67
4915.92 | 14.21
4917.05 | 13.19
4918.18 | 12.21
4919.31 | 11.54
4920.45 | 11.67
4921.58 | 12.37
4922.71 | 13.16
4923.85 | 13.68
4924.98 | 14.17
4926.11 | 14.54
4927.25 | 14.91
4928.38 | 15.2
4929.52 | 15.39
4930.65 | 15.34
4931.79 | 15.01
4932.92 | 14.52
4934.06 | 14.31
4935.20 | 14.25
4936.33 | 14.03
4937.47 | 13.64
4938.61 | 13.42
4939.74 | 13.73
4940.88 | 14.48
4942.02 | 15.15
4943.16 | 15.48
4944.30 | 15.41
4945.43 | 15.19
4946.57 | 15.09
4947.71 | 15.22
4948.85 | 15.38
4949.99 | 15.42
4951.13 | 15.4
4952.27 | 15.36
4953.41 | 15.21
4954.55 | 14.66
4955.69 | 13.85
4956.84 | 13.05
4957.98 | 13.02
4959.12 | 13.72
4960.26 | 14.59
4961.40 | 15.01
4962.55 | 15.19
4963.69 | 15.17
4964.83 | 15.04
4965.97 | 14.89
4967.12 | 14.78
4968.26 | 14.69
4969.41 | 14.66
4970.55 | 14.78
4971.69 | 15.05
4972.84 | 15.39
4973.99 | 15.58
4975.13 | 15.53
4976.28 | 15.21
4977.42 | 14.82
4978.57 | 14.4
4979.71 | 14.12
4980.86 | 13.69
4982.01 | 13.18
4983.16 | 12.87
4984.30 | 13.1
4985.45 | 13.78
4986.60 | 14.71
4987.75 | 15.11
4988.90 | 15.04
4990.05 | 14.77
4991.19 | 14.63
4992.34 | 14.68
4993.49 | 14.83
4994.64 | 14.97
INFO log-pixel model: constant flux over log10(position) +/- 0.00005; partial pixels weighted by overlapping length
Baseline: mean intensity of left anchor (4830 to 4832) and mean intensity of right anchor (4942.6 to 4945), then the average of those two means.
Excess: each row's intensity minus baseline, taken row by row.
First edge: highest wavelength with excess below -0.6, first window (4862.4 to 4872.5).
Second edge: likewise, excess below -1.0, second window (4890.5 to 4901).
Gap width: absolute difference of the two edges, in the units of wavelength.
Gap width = 20.2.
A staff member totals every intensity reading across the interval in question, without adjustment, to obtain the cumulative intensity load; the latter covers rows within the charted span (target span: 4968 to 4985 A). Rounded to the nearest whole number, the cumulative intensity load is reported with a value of 217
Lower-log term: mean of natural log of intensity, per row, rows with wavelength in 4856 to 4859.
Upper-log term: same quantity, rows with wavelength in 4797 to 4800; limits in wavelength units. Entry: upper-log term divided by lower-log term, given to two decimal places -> 1.07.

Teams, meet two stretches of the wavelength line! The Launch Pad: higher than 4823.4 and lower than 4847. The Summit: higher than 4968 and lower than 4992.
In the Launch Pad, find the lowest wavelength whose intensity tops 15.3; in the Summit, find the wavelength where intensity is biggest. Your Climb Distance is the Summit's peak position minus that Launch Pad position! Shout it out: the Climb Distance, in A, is 140.0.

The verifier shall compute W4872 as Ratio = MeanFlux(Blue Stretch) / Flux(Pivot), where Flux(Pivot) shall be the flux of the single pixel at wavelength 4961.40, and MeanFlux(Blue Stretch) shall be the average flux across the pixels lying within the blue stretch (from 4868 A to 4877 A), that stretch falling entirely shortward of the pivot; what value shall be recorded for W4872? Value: 0.89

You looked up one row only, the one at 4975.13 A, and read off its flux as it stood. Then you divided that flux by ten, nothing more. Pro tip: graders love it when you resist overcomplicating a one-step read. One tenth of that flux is 1.55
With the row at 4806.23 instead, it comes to 1.54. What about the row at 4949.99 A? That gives 1.54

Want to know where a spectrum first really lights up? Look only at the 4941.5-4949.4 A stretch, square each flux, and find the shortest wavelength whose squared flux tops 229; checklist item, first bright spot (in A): 4942.02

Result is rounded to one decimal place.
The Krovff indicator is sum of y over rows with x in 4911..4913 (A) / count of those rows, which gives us 14.3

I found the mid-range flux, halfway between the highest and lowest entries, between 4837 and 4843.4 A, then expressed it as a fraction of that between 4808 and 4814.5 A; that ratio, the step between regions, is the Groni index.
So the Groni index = 1.00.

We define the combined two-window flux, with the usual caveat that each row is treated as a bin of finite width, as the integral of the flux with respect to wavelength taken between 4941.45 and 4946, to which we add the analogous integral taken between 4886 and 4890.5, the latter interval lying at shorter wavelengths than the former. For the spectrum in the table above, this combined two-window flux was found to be 131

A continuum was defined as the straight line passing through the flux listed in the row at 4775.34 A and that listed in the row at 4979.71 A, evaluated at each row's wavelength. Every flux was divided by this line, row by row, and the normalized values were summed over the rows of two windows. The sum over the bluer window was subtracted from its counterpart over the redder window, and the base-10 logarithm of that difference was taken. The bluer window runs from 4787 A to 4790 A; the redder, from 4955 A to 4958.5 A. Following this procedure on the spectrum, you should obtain -2.4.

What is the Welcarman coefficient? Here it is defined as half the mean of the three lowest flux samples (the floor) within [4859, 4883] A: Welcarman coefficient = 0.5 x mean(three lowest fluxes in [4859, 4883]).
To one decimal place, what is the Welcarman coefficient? 5.5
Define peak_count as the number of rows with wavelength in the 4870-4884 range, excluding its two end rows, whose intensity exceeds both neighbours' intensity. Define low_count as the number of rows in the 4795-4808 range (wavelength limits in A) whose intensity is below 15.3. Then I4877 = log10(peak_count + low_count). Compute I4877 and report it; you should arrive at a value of 0.30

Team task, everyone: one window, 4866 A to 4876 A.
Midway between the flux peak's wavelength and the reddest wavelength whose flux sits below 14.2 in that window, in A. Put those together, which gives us 4875.3 A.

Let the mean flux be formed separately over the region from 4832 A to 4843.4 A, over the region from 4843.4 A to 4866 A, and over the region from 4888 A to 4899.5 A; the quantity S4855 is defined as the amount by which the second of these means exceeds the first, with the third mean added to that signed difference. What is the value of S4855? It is 13.2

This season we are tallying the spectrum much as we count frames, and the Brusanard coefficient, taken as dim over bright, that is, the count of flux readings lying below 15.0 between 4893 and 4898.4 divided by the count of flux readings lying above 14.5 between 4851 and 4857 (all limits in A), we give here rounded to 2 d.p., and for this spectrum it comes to 0.50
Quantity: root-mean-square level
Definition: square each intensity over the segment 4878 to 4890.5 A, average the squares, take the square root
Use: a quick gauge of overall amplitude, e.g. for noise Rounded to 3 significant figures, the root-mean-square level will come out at 14.0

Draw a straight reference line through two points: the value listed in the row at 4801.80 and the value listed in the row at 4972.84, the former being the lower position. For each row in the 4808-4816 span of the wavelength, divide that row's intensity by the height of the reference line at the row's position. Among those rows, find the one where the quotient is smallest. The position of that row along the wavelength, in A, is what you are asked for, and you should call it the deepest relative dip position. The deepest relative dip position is 4808.44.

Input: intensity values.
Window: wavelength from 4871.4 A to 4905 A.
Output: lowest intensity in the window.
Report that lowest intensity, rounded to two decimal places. 12.72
